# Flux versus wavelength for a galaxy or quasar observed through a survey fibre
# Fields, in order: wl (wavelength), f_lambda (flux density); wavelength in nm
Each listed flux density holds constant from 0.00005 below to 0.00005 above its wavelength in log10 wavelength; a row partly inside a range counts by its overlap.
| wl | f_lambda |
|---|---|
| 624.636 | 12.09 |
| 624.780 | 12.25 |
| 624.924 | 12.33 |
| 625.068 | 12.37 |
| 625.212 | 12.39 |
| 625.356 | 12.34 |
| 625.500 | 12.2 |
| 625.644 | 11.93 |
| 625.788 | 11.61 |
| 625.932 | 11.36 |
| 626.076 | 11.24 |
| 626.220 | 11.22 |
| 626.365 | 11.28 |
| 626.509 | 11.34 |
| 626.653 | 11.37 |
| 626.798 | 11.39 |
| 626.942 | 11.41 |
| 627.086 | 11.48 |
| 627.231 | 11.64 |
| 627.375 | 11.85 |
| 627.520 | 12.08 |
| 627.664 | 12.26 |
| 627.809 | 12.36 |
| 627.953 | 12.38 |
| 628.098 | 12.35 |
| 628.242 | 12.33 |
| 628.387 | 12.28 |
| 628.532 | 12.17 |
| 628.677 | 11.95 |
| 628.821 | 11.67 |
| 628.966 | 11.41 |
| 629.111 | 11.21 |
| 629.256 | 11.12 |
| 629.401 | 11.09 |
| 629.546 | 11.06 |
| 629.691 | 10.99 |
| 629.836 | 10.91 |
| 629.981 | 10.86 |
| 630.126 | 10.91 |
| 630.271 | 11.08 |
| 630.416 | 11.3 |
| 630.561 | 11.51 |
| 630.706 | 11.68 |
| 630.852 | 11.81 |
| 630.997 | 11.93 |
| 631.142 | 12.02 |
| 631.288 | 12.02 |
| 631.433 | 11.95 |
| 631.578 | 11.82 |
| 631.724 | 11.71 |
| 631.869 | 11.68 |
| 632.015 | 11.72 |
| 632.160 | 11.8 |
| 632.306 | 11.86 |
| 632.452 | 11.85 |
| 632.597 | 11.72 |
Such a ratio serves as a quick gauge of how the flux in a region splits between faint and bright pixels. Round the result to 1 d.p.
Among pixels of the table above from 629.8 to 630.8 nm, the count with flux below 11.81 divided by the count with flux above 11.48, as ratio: 3.5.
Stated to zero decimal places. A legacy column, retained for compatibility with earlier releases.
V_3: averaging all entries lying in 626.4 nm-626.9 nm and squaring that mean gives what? 129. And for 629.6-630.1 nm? 119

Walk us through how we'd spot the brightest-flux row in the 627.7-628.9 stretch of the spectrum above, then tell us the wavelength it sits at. 627.953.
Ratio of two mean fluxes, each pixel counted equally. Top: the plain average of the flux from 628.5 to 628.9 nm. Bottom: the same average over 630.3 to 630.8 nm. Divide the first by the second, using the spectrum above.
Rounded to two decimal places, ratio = 1.04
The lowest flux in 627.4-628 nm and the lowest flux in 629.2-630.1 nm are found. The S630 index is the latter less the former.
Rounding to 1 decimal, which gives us -1.2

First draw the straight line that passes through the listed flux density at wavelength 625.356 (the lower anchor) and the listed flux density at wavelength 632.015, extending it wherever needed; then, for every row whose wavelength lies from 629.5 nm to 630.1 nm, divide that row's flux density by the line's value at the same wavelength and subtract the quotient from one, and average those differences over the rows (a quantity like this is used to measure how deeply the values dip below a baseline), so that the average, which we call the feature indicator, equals 0.082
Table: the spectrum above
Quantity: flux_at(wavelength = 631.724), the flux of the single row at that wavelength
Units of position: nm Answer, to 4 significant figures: 11.71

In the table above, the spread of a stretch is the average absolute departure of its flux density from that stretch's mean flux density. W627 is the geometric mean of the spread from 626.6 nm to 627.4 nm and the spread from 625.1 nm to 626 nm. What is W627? 0.22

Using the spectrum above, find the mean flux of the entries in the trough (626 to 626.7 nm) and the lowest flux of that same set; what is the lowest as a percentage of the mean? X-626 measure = 99.4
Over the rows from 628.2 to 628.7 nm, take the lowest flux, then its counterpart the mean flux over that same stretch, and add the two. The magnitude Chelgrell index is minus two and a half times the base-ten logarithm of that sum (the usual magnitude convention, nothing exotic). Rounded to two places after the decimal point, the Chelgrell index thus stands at -3.46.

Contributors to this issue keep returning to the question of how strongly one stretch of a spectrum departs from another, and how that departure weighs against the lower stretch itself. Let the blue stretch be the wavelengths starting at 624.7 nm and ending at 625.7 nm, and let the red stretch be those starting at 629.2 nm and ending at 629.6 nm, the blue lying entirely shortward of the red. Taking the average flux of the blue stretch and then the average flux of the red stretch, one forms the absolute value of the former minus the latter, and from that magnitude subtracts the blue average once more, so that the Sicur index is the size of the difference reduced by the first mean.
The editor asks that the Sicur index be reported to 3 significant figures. -11.1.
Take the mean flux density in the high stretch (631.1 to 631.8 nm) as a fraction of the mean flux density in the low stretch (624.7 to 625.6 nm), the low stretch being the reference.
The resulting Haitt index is 0.97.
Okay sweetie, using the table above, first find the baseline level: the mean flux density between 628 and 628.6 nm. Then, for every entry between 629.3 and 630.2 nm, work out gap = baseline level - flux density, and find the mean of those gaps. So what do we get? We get 1.3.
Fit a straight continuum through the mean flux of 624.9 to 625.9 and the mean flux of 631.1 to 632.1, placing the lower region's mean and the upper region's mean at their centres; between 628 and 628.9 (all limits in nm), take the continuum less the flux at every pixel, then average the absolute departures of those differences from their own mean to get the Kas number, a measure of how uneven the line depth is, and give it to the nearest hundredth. 0.20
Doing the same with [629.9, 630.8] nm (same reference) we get 0.28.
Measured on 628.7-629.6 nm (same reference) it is 0.18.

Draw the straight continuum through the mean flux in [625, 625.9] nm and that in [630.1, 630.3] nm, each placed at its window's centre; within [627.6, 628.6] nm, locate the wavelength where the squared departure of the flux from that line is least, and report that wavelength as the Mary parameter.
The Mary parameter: 627.664 nm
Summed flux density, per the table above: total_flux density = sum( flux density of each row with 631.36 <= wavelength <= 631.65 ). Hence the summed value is 23.8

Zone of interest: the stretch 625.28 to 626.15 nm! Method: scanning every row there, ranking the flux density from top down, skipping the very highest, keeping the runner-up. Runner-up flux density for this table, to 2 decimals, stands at 12.20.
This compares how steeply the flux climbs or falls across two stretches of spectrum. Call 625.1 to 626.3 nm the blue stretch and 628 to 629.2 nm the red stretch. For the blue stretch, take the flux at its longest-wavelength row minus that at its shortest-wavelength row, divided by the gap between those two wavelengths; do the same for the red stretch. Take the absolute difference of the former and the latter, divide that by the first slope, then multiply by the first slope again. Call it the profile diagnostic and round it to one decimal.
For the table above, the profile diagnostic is 0.0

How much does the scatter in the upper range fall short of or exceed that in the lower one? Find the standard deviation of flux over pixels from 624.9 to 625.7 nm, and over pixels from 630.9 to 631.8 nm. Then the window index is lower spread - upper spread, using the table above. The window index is 0.05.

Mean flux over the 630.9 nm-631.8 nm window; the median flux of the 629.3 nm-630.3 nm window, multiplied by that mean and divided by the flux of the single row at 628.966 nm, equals 11.5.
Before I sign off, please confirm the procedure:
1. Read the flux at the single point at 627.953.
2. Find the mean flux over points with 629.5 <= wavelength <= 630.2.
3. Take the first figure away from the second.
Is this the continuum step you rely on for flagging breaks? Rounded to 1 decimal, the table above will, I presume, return -1.4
